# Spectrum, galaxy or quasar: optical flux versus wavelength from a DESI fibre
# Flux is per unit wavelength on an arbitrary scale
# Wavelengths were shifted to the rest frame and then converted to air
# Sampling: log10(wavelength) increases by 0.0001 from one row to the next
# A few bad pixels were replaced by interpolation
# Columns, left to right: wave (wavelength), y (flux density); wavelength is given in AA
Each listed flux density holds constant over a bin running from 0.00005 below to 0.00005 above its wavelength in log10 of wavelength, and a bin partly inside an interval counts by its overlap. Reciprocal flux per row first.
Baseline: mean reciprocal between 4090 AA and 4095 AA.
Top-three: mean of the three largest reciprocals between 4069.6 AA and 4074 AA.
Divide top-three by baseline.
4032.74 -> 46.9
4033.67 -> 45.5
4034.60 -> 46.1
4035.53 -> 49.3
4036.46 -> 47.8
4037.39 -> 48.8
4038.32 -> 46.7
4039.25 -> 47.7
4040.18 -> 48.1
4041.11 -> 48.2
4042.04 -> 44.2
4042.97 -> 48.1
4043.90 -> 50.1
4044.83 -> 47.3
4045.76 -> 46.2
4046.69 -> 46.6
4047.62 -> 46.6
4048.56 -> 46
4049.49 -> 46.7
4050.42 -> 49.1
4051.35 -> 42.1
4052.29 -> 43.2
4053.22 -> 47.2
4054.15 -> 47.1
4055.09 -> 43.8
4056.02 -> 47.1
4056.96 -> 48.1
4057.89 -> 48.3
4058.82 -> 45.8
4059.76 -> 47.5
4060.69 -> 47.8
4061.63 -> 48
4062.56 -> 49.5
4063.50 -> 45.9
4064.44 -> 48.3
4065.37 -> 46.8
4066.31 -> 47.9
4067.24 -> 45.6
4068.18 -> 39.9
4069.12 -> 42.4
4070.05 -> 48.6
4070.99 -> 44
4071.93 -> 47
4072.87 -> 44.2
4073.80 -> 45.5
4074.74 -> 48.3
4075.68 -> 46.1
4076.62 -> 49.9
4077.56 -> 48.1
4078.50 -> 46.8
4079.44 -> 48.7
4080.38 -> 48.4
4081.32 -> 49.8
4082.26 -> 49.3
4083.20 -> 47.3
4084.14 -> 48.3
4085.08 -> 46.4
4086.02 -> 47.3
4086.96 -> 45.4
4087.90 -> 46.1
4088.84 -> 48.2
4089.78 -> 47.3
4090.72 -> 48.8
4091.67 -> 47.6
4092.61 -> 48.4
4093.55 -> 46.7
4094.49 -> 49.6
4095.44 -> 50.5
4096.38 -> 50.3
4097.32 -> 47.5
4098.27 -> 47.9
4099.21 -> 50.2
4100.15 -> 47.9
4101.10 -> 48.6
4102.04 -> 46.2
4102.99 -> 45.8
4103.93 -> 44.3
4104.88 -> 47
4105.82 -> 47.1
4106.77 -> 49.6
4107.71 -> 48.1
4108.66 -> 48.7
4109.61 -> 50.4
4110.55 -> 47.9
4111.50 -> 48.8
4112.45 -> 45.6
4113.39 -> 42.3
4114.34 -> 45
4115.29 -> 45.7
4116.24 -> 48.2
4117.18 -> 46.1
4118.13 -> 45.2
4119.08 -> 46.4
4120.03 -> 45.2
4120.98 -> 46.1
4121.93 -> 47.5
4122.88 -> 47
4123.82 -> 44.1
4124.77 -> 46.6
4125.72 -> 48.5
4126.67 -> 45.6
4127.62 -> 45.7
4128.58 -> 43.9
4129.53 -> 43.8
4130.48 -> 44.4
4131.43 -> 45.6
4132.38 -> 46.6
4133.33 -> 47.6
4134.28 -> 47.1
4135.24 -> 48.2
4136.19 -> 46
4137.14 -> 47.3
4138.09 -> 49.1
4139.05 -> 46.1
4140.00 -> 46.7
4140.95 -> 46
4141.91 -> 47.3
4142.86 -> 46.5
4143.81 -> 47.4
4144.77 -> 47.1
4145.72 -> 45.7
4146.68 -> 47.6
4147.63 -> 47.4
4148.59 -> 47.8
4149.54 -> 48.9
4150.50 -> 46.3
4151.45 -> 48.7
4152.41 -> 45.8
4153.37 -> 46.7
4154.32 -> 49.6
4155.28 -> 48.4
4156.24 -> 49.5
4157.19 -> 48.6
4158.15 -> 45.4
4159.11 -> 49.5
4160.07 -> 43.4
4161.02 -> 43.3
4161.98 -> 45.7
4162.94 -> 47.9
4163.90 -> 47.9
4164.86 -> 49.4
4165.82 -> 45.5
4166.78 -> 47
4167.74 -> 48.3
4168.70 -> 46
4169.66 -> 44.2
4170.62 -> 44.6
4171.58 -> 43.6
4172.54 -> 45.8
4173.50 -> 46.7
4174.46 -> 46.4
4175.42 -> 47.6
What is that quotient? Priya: 1.08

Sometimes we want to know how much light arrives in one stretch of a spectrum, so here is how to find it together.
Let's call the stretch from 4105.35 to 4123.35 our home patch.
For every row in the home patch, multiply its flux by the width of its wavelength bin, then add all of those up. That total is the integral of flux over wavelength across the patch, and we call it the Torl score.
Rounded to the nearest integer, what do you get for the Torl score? 844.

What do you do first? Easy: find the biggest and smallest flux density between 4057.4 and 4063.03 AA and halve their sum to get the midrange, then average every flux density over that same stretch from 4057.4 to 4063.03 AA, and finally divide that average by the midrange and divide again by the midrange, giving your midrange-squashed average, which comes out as 0.0211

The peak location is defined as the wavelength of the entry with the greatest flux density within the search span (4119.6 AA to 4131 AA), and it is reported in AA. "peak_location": 4125.72 AA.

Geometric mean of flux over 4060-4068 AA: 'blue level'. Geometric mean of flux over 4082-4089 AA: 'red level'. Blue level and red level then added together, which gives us 94.7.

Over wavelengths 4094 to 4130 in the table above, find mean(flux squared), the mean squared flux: 2210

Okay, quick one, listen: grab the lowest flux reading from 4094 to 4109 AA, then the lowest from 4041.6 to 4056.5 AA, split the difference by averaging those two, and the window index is 43.2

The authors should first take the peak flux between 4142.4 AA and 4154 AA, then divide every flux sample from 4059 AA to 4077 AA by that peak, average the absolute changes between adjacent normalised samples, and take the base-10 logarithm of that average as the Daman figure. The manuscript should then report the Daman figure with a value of -1.3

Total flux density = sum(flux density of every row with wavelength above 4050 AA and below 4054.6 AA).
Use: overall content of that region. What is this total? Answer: 229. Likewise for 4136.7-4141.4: 235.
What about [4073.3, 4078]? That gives 238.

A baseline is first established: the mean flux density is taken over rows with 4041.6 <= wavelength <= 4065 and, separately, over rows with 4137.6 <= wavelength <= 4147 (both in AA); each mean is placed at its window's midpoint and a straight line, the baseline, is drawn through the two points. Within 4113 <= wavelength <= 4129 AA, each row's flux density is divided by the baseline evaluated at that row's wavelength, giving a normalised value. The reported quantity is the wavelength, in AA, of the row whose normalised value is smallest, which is 4113.39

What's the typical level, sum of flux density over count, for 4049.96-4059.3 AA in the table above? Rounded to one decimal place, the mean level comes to 46.2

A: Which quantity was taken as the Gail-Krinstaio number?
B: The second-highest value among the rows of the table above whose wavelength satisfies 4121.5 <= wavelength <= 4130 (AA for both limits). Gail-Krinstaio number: 47.5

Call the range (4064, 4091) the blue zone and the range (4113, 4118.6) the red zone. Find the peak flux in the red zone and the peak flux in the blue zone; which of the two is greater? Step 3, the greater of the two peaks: 49.9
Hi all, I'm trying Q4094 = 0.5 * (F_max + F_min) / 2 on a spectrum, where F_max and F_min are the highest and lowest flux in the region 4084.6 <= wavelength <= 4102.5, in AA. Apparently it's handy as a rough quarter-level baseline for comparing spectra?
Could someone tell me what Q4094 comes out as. 24.0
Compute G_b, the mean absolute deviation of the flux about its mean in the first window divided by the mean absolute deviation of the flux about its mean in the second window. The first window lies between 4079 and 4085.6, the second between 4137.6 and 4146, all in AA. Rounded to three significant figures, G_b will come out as 1.12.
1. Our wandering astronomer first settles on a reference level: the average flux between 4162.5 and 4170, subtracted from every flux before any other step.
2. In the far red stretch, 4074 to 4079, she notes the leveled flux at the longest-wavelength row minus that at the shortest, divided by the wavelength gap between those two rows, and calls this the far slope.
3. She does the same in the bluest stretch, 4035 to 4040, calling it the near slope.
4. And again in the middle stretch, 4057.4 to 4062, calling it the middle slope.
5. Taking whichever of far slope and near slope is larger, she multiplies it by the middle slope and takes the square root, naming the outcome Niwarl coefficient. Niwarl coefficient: 0.18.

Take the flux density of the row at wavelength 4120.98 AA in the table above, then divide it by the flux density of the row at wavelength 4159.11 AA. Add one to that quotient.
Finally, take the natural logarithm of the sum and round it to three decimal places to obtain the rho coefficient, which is 0.658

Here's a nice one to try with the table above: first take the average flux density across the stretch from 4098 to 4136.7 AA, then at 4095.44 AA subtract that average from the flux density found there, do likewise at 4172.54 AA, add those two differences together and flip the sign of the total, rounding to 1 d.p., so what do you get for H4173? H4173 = -3.0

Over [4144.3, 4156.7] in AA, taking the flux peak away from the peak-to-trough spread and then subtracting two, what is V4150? -47.7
